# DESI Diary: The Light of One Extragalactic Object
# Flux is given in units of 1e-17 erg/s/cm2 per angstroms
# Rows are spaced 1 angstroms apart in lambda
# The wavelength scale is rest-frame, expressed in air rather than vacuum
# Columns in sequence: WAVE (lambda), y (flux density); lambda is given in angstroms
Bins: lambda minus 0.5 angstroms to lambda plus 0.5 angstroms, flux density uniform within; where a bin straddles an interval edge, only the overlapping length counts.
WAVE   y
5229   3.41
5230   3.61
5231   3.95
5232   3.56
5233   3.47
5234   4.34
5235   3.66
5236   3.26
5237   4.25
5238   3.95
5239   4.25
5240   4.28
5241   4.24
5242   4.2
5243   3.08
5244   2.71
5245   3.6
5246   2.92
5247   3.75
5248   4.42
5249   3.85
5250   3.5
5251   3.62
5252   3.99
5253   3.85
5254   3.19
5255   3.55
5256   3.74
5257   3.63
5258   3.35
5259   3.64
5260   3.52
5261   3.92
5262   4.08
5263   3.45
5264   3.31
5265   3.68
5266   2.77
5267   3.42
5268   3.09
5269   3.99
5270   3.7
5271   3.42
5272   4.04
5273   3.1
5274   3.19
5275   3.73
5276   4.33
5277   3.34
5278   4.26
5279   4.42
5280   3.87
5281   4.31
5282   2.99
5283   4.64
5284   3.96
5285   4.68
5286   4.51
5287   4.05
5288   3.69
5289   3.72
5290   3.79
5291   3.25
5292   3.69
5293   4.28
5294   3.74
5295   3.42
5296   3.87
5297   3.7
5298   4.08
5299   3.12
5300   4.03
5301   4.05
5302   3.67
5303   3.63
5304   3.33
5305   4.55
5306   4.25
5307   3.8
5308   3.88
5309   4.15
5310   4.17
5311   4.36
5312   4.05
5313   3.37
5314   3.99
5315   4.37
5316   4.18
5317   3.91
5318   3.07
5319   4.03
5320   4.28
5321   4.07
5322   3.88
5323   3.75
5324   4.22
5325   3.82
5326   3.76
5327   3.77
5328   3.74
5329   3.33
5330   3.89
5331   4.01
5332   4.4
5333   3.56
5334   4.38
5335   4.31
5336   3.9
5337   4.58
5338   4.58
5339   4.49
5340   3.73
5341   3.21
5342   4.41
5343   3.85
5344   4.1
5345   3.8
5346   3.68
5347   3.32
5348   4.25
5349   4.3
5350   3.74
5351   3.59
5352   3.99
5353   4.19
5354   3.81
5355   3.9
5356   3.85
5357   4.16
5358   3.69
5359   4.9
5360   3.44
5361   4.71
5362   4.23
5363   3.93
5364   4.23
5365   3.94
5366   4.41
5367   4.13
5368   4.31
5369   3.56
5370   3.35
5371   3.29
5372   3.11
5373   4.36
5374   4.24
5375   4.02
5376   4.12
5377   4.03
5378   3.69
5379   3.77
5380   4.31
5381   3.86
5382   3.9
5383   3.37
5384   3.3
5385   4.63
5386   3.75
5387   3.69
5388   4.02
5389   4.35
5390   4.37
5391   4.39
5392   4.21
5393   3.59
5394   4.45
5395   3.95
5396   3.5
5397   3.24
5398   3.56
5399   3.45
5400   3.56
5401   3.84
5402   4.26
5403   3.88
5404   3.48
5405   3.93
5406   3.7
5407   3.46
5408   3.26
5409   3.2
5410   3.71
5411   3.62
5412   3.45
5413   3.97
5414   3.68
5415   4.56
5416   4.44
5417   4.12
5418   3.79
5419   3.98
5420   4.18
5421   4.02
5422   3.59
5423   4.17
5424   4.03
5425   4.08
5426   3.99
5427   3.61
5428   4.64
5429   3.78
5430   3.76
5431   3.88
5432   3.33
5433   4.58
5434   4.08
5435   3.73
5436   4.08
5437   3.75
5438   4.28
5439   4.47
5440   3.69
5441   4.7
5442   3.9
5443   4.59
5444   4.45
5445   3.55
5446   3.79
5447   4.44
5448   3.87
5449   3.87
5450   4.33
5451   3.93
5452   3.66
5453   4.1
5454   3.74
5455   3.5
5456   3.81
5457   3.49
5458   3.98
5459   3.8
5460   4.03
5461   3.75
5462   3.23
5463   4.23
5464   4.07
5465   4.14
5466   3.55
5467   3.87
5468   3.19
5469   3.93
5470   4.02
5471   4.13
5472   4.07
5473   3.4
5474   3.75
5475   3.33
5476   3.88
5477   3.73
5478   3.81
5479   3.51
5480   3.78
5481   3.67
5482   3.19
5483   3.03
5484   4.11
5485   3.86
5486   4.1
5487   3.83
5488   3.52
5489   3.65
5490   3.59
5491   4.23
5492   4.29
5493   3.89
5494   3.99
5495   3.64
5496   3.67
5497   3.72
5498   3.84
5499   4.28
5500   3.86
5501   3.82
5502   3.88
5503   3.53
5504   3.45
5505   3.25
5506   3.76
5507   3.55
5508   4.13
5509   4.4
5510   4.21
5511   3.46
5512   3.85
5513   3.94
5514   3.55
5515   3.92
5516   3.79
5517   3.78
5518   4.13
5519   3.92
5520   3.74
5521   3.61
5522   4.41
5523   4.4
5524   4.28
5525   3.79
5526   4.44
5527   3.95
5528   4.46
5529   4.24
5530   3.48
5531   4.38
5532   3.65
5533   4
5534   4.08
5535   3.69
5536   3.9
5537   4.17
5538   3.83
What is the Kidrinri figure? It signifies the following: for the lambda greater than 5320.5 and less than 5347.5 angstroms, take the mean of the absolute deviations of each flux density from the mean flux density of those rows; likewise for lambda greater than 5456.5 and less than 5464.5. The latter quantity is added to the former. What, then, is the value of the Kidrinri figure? 0.562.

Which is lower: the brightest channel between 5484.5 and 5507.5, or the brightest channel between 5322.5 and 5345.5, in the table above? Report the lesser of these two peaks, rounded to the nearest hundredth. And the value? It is 4.29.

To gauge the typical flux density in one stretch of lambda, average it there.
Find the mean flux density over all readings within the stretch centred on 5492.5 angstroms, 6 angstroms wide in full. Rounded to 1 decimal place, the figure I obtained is 3.9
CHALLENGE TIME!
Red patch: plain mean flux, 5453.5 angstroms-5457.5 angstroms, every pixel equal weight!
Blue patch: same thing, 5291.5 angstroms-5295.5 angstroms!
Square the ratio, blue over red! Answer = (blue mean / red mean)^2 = 1.08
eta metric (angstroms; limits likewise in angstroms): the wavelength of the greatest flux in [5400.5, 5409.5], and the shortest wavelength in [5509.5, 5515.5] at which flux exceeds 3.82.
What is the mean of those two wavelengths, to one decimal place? 5456.0 angstroms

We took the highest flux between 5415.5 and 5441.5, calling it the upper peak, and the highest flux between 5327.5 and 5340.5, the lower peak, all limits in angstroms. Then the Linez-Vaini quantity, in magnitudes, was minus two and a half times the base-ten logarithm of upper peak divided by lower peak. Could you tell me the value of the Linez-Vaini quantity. -0.028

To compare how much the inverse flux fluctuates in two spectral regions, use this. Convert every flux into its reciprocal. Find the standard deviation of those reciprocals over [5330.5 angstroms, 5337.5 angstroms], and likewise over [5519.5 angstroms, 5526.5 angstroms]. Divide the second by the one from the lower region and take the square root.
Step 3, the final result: 1.02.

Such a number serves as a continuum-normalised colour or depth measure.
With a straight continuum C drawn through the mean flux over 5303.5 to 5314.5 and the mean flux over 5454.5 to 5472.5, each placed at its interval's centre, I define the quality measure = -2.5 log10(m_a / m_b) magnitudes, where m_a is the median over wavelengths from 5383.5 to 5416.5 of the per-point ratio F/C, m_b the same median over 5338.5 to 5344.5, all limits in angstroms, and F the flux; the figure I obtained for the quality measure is 0.055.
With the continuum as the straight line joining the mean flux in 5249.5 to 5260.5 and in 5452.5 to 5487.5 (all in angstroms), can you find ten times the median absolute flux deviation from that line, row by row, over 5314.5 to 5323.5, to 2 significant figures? 4.2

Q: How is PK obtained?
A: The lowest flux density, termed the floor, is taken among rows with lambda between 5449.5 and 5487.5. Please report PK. 3.03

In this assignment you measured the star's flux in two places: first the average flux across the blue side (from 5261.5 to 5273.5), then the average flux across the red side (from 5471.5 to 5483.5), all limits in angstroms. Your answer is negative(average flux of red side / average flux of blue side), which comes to -1.03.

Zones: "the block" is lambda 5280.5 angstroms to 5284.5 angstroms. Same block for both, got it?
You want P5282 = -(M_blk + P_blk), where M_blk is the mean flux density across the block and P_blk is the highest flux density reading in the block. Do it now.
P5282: -8.6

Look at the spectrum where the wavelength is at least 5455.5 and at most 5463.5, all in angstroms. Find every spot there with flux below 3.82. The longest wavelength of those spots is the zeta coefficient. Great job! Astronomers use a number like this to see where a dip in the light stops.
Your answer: 5462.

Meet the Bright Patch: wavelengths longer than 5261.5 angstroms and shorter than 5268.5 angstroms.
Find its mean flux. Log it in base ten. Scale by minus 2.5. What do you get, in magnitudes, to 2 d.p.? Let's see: -1.33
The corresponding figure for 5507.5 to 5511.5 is -1.52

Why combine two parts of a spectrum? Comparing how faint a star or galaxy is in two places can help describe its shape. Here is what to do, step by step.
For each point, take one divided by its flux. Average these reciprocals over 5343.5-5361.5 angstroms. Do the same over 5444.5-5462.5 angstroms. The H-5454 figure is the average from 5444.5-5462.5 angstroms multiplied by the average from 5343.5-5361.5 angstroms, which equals 0.0669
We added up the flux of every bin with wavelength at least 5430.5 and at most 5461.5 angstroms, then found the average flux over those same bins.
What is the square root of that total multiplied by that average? 22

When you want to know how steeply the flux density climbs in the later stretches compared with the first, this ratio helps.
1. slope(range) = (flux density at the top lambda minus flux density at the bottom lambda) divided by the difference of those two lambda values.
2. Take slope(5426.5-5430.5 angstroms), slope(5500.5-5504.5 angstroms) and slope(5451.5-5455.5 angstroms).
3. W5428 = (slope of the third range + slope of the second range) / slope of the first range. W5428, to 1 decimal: -3.5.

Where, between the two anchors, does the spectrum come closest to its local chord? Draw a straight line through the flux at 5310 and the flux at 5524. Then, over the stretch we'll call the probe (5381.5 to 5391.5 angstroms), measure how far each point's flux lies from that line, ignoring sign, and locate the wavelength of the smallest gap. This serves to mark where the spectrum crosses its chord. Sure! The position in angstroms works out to 5389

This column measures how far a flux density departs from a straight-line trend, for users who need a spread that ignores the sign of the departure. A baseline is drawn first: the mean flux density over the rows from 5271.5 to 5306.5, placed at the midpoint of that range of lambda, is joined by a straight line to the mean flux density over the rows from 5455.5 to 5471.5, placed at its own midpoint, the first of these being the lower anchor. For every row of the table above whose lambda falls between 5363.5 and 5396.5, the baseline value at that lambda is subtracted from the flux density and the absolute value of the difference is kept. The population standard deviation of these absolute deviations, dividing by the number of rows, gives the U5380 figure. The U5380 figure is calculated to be 0.20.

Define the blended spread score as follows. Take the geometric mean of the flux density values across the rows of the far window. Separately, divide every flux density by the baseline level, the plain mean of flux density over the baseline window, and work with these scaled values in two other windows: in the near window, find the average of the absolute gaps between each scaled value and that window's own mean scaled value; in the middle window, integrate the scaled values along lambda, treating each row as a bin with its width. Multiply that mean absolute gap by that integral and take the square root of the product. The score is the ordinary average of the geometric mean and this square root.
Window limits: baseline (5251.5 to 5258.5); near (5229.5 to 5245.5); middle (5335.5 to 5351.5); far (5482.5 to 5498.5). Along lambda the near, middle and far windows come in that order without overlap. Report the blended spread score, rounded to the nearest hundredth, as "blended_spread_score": 2.60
